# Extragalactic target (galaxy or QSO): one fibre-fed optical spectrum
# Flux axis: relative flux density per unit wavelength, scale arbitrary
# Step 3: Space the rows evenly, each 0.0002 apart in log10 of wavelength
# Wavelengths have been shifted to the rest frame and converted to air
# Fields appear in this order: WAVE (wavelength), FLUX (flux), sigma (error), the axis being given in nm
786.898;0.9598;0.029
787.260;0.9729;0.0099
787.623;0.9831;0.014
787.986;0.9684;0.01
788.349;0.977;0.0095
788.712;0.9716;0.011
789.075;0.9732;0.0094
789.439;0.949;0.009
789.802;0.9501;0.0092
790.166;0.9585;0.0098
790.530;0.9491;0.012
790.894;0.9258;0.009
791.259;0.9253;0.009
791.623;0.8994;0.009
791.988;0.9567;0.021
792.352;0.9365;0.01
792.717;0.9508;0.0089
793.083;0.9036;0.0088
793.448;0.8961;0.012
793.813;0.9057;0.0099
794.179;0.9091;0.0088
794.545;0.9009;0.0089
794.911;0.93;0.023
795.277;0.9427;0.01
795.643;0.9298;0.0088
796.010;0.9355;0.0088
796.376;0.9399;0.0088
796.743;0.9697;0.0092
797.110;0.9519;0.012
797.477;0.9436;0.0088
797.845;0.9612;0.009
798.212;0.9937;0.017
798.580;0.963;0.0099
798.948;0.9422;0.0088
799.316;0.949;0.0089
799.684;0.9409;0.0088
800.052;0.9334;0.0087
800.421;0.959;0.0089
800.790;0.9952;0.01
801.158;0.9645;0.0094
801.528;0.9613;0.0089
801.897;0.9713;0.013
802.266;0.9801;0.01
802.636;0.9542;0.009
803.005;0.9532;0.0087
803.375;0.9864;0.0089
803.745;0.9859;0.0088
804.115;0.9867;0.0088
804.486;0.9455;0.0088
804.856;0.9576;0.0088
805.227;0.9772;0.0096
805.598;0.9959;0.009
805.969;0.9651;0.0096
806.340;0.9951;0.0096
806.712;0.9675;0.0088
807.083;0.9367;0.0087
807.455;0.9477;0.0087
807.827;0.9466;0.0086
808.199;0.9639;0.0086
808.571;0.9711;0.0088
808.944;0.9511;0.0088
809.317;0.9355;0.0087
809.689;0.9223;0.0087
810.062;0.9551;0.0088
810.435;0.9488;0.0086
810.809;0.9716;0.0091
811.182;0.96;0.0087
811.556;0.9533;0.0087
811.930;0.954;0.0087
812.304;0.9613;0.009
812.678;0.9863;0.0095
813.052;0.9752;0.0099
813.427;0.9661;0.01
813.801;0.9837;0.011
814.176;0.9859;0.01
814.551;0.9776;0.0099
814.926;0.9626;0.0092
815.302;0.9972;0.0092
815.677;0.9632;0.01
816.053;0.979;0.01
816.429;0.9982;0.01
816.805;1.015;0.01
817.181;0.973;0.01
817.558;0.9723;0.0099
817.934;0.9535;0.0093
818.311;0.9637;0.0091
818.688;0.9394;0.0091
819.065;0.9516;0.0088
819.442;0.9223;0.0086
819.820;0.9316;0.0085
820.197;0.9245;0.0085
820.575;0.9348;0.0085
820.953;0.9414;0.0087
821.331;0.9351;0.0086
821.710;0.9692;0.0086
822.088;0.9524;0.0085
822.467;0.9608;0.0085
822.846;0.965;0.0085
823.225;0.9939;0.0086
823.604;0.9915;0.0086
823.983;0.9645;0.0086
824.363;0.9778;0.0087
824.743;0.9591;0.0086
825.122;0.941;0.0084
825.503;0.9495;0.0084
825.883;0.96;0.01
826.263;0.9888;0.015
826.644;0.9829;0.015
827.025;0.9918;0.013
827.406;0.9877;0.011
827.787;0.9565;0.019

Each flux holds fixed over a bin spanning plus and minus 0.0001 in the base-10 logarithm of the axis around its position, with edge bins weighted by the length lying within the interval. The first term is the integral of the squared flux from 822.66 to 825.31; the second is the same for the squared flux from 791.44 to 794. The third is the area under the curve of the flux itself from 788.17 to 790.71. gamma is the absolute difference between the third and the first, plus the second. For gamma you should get 2.23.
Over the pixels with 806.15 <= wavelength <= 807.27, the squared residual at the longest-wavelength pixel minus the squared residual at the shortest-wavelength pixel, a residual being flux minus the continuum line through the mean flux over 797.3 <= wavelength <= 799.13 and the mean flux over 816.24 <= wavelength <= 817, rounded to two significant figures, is 0.0019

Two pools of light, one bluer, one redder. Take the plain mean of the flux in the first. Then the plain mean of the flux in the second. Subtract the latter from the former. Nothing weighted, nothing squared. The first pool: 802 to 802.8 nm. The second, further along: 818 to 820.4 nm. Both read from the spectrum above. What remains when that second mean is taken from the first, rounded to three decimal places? 0.028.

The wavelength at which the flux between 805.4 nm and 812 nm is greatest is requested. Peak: 805.598 nm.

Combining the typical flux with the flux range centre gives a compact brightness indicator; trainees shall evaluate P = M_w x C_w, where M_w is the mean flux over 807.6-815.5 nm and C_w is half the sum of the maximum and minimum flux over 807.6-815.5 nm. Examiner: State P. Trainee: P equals 0.925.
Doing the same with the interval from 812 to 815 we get 0.949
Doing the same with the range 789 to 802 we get 0.892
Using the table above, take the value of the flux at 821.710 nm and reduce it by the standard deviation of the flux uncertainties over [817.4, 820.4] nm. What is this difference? 0.969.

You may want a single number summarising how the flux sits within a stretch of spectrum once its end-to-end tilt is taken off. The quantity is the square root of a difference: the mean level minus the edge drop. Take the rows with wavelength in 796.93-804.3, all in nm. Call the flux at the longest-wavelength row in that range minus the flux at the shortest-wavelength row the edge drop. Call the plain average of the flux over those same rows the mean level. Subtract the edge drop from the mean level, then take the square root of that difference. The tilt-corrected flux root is 0.964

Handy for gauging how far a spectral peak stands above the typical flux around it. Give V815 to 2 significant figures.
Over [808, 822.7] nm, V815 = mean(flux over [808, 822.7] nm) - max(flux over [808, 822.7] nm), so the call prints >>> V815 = -0.054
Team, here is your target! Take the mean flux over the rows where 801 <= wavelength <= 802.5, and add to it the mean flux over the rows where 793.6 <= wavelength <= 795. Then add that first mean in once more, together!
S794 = 2.85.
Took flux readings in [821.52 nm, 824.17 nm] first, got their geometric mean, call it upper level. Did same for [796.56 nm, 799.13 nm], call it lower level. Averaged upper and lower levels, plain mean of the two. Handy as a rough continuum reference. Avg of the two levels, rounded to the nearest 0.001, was 0.966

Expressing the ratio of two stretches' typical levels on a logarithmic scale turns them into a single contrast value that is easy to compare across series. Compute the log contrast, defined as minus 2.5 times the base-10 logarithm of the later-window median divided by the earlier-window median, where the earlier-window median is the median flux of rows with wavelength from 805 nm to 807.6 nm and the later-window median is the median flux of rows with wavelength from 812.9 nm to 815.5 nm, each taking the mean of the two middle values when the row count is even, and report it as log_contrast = -0.011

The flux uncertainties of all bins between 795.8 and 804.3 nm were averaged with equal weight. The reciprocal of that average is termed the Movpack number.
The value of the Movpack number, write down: 103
